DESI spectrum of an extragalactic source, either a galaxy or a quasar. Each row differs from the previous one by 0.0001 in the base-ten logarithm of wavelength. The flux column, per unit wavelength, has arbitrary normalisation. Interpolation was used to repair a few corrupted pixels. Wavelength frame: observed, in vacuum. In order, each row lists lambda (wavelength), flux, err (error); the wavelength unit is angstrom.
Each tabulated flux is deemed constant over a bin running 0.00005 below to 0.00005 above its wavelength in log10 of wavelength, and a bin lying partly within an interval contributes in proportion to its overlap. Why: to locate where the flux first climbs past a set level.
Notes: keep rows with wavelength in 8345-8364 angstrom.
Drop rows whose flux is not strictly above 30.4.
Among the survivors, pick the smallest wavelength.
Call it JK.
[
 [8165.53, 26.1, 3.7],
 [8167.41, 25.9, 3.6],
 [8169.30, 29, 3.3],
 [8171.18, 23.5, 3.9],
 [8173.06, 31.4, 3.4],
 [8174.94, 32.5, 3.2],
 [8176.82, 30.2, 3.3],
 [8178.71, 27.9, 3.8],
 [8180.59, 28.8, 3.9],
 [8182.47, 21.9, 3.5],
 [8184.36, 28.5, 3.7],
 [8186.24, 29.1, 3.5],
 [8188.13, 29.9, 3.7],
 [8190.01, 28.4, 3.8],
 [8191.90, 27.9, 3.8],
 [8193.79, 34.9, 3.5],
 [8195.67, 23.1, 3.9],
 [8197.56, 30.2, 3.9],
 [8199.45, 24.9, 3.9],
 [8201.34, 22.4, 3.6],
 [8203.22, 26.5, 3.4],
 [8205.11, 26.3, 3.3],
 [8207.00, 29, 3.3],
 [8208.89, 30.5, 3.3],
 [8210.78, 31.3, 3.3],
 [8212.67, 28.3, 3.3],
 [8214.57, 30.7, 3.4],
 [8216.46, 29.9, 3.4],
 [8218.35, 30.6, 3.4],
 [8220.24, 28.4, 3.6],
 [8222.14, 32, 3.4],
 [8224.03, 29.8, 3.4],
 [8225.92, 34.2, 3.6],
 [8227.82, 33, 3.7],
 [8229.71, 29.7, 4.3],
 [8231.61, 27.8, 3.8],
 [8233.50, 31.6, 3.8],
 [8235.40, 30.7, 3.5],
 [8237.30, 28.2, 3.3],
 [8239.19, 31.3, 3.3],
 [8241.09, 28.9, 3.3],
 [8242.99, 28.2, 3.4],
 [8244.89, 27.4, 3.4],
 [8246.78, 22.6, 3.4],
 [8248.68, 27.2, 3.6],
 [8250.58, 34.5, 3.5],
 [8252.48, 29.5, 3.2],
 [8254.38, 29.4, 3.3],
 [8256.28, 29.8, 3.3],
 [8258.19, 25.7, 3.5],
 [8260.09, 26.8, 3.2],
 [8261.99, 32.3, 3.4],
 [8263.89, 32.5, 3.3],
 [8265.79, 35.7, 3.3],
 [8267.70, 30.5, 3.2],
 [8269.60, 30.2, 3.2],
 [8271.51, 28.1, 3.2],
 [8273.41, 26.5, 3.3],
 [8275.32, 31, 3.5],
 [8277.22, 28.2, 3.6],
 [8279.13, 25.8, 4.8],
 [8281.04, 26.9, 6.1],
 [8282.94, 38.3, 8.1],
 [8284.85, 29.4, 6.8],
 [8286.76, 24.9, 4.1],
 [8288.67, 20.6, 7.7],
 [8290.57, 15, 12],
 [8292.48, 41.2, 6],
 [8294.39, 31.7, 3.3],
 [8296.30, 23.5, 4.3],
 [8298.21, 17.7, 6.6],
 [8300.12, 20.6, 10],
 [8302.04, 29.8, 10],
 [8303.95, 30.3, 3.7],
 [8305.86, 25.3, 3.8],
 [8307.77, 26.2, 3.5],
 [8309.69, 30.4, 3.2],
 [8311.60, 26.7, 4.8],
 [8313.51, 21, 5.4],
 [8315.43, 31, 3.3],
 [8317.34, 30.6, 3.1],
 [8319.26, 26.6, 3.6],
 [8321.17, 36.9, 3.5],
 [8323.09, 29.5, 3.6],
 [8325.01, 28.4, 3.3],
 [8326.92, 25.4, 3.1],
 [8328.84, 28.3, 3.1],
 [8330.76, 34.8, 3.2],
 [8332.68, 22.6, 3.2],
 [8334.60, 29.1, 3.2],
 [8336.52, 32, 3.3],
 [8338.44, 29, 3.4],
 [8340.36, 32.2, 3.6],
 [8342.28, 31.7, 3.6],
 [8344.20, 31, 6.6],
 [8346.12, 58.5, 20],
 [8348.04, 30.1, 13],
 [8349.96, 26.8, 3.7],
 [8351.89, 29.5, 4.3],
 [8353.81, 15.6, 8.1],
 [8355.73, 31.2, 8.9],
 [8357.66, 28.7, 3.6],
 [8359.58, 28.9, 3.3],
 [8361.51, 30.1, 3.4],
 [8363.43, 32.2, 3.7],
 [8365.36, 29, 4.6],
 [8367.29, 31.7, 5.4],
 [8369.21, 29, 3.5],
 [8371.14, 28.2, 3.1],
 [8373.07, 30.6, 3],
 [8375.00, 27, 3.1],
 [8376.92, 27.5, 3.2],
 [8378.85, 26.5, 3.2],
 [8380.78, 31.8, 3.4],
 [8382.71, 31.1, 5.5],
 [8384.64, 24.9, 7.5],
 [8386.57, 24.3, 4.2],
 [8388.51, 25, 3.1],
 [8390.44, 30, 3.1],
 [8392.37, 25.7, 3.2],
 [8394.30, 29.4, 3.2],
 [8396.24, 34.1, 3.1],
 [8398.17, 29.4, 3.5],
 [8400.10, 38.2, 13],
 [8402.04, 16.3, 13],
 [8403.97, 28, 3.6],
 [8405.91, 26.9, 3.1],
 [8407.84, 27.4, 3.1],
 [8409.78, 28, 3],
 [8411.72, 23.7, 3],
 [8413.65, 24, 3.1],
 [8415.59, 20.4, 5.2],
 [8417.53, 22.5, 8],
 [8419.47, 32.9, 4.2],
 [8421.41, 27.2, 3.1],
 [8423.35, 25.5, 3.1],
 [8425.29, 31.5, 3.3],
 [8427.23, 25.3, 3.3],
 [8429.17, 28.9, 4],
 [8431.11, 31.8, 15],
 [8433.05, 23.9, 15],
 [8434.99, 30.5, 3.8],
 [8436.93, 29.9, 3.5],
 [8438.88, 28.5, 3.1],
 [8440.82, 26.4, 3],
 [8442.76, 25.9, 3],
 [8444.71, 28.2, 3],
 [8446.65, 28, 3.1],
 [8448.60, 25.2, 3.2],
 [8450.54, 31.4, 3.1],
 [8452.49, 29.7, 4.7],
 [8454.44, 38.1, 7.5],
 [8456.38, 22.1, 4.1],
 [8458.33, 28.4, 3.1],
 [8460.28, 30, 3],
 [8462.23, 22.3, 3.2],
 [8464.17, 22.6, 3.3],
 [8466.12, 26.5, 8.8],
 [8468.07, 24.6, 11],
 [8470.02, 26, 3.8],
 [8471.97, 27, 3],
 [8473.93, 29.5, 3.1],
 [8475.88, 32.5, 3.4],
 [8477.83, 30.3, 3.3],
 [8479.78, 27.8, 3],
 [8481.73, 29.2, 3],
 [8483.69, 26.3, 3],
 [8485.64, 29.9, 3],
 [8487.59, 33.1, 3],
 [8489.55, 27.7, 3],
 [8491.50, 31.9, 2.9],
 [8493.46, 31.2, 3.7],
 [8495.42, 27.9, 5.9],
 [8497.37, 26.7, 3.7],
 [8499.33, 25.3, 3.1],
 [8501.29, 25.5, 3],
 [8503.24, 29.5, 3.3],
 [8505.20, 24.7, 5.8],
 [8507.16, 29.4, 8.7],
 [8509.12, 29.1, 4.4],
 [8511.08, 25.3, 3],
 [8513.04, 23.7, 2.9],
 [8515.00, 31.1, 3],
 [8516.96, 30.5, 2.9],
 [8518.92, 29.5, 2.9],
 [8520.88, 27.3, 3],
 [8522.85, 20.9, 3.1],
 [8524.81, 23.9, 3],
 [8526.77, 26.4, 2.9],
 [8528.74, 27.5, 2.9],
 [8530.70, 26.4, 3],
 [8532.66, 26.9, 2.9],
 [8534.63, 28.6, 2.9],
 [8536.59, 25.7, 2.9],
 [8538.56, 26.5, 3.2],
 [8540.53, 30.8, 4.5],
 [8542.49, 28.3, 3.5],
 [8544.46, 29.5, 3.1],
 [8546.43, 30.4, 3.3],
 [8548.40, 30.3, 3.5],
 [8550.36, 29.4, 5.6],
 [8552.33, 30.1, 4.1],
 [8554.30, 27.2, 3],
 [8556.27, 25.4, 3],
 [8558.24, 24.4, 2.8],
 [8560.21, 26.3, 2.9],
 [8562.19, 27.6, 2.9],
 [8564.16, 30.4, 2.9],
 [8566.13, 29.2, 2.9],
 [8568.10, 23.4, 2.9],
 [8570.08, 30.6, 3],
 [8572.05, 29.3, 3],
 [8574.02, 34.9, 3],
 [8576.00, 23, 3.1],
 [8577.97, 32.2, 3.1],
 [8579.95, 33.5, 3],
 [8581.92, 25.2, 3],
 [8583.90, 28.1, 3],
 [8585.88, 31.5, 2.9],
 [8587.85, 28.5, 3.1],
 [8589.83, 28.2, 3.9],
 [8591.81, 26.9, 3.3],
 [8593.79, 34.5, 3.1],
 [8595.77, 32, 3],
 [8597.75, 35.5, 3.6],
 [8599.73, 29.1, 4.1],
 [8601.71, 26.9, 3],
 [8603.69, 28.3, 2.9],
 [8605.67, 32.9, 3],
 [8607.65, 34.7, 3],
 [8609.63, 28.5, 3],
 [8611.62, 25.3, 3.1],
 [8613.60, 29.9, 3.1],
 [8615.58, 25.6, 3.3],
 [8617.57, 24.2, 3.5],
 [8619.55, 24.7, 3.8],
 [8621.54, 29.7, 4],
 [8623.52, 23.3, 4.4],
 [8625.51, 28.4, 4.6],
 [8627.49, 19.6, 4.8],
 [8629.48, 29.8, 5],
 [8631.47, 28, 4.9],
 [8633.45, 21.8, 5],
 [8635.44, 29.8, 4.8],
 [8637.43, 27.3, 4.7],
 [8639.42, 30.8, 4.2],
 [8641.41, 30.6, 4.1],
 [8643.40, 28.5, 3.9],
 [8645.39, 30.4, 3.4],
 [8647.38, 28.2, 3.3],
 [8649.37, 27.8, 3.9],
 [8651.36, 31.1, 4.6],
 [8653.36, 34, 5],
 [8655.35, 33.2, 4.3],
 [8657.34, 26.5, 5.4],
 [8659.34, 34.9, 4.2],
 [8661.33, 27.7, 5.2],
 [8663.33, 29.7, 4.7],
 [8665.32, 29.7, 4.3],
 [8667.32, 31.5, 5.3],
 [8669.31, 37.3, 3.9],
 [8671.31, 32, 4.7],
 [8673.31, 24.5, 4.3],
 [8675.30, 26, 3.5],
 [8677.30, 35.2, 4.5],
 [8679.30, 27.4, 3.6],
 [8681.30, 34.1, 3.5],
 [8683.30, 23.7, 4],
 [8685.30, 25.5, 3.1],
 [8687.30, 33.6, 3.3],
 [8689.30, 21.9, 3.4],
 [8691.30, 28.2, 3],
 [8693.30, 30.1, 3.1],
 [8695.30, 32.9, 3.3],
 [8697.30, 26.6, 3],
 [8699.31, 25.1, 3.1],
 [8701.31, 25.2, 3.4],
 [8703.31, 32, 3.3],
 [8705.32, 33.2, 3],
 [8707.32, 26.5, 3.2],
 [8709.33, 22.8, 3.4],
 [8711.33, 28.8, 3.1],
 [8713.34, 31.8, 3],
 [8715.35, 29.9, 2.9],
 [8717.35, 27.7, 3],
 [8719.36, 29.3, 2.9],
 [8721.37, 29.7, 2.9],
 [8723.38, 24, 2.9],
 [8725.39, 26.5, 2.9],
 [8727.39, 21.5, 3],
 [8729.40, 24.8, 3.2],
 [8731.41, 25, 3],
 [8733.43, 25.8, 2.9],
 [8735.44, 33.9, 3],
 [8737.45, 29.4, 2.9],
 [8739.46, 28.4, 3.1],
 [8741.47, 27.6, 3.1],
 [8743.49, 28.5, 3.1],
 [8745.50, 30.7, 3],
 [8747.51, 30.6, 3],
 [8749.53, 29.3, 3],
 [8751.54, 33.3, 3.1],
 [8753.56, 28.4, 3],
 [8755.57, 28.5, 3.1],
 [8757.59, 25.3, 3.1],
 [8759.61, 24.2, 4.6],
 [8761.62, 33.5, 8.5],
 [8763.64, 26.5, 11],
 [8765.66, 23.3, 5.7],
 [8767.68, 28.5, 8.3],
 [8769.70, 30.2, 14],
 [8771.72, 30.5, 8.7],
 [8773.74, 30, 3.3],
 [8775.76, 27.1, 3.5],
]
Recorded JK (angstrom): 8346.12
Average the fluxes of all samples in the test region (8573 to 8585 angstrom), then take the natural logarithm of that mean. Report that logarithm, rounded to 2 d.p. 3.38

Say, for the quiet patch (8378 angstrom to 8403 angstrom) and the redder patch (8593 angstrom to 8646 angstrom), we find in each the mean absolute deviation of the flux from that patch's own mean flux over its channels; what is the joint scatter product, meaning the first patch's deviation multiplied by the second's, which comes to 12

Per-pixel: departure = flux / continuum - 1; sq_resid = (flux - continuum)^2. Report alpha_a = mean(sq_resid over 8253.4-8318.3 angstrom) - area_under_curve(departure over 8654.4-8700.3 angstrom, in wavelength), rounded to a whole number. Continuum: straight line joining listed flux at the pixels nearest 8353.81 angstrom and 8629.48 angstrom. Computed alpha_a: 289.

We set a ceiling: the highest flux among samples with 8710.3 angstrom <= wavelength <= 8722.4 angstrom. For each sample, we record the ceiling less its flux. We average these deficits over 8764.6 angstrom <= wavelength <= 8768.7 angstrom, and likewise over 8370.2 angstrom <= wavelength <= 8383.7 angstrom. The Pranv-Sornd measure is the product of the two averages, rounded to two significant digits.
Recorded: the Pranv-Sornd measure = 17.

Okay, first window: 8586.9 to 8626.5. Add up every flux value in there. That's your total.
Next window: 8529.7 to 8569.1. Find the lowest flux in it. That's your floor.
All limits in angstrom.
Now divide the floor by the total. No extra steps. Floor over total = 0.041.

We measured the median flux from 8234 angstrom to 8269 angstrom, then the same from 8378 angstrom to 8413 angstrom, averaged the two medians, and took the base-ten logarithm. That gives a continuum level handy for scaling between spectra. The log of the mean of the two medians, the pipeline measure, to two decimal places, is 1.46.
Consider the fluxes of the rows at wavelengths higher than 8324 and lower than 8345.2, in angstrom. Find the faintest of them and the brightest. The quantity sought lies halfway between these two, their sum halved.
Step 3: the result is 28.7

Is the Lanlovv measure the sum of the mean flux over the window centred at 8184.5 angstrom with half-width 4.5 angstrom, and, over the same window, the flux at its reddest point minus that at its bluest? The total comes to 28.7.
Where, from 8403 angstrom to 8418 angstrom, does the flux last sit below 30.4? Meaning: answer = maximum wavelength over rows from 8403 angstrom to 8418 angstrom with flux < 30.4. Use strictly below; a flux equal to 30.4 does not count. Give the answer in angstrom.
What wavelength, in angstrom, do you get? 8417.53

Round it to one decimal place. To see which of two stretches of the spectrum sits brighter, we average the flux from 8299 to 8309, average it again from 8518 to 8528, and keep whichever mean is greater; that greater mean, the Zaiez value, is 26.4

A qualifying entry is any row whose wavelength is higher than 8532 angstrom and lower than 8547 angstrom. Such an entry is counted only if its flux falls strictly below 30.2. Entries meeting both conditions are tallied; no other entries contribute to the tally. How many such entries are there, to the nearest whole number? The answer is 6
